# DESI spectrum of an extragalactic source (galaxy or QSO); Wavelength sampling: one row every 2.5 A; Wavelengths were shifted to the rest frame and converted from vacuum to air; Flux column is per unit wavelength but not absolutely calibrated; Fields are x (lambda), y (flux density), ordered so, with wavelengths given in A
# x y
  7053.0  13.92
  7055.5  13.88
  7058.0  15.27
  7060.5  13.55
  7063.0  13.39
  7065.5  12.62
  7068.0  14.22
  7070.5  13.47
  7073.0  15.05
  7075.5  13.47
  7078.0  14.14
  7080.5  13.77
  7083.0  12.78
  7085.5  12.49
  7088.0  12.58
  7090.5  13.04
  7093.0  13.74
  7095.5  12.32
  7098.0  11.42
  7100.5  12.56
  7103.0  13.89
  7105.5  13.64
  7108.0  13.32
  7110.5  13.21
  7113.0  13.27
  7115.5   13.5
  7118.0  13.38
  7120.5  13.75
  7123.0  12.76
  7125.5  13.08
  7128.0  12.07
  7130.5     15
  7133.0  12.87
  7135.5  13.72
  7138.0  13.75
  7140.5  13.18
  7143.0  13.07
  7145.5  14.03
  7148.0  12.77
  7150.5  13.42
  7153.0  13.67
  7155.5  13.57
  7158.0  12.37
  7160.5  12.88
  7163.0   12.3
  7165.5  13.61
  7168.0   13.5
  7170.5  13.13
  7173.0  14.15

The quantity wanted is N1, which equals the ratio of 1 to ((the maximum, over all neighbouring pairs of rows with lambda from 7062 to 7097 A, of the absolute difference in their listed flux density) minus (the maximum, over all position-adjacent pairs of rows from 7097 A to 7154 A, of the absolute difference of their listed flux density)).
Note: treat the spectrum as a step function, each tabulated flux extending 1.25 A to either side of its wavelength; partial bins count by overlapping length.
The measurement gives -0.8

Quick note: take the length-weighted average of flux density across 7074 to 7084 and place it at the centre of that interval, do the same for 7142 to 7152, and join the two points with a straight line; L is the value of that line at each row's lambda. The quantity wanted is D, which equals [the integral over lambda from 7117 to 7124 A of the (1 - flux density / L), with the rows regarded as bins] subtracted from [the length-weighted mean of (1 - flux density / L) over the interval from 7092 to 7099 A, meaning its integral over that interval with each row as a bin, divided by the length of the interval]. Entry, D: 0.01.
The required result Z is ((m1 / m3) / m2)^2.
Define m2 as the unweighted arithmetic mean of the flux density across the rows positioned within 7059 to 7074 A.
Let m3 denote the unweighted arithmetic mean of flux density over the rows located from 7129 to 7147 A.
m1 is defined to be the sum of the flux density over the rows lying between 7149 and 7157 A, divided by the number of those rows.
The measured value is 0.0052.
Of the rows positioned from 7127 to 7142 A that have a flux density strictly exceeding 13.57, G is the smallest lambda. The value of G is 7130.5 A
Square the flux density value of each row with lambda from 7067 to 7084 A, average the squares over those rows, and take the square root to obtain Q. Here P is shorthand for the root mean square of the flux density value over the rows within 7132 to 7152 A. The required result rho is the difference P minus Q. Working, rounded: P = 13.4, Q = 13.9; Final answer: -0.50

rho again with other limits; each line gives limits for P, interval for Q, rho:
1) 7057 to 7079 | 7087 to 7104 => 1.11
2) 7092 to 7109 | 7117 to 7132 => -0.36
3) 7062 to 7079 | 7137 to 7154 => 0.37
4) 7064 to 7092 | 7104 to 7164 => 0.16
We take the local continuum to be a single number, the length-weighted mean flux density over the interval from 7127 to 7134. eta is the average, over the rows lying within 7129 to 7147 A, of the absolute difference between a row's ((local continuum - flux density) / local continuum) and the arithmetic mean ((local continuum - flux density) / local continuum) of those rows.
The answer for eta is 0.040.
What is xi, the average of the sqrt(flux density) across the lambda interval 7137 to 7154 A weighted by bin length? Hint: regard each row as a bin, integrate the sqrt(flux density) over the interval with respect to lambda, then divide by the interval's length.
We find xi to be 3.66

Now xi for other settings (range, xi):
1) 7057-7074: 3.73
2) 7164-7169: 3.67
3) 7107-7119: 3.65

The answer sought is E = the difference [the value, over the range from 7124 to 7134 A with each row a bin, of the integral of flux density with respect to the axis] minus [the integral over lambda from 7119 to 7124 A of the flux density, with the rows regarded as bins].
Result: 66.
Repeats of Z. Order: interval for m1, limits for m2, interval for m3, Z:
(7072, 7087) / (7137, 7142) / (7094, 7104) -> 0.0065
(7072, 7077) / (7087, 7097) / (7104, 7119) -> 0.0068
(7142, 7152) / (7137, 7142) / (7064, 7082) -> 0.0051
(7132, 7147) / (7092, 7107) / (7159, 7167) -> 0.0065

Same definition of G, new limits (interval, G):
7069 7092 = 7073.0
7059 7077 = 7068.0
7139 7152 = 7145.5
